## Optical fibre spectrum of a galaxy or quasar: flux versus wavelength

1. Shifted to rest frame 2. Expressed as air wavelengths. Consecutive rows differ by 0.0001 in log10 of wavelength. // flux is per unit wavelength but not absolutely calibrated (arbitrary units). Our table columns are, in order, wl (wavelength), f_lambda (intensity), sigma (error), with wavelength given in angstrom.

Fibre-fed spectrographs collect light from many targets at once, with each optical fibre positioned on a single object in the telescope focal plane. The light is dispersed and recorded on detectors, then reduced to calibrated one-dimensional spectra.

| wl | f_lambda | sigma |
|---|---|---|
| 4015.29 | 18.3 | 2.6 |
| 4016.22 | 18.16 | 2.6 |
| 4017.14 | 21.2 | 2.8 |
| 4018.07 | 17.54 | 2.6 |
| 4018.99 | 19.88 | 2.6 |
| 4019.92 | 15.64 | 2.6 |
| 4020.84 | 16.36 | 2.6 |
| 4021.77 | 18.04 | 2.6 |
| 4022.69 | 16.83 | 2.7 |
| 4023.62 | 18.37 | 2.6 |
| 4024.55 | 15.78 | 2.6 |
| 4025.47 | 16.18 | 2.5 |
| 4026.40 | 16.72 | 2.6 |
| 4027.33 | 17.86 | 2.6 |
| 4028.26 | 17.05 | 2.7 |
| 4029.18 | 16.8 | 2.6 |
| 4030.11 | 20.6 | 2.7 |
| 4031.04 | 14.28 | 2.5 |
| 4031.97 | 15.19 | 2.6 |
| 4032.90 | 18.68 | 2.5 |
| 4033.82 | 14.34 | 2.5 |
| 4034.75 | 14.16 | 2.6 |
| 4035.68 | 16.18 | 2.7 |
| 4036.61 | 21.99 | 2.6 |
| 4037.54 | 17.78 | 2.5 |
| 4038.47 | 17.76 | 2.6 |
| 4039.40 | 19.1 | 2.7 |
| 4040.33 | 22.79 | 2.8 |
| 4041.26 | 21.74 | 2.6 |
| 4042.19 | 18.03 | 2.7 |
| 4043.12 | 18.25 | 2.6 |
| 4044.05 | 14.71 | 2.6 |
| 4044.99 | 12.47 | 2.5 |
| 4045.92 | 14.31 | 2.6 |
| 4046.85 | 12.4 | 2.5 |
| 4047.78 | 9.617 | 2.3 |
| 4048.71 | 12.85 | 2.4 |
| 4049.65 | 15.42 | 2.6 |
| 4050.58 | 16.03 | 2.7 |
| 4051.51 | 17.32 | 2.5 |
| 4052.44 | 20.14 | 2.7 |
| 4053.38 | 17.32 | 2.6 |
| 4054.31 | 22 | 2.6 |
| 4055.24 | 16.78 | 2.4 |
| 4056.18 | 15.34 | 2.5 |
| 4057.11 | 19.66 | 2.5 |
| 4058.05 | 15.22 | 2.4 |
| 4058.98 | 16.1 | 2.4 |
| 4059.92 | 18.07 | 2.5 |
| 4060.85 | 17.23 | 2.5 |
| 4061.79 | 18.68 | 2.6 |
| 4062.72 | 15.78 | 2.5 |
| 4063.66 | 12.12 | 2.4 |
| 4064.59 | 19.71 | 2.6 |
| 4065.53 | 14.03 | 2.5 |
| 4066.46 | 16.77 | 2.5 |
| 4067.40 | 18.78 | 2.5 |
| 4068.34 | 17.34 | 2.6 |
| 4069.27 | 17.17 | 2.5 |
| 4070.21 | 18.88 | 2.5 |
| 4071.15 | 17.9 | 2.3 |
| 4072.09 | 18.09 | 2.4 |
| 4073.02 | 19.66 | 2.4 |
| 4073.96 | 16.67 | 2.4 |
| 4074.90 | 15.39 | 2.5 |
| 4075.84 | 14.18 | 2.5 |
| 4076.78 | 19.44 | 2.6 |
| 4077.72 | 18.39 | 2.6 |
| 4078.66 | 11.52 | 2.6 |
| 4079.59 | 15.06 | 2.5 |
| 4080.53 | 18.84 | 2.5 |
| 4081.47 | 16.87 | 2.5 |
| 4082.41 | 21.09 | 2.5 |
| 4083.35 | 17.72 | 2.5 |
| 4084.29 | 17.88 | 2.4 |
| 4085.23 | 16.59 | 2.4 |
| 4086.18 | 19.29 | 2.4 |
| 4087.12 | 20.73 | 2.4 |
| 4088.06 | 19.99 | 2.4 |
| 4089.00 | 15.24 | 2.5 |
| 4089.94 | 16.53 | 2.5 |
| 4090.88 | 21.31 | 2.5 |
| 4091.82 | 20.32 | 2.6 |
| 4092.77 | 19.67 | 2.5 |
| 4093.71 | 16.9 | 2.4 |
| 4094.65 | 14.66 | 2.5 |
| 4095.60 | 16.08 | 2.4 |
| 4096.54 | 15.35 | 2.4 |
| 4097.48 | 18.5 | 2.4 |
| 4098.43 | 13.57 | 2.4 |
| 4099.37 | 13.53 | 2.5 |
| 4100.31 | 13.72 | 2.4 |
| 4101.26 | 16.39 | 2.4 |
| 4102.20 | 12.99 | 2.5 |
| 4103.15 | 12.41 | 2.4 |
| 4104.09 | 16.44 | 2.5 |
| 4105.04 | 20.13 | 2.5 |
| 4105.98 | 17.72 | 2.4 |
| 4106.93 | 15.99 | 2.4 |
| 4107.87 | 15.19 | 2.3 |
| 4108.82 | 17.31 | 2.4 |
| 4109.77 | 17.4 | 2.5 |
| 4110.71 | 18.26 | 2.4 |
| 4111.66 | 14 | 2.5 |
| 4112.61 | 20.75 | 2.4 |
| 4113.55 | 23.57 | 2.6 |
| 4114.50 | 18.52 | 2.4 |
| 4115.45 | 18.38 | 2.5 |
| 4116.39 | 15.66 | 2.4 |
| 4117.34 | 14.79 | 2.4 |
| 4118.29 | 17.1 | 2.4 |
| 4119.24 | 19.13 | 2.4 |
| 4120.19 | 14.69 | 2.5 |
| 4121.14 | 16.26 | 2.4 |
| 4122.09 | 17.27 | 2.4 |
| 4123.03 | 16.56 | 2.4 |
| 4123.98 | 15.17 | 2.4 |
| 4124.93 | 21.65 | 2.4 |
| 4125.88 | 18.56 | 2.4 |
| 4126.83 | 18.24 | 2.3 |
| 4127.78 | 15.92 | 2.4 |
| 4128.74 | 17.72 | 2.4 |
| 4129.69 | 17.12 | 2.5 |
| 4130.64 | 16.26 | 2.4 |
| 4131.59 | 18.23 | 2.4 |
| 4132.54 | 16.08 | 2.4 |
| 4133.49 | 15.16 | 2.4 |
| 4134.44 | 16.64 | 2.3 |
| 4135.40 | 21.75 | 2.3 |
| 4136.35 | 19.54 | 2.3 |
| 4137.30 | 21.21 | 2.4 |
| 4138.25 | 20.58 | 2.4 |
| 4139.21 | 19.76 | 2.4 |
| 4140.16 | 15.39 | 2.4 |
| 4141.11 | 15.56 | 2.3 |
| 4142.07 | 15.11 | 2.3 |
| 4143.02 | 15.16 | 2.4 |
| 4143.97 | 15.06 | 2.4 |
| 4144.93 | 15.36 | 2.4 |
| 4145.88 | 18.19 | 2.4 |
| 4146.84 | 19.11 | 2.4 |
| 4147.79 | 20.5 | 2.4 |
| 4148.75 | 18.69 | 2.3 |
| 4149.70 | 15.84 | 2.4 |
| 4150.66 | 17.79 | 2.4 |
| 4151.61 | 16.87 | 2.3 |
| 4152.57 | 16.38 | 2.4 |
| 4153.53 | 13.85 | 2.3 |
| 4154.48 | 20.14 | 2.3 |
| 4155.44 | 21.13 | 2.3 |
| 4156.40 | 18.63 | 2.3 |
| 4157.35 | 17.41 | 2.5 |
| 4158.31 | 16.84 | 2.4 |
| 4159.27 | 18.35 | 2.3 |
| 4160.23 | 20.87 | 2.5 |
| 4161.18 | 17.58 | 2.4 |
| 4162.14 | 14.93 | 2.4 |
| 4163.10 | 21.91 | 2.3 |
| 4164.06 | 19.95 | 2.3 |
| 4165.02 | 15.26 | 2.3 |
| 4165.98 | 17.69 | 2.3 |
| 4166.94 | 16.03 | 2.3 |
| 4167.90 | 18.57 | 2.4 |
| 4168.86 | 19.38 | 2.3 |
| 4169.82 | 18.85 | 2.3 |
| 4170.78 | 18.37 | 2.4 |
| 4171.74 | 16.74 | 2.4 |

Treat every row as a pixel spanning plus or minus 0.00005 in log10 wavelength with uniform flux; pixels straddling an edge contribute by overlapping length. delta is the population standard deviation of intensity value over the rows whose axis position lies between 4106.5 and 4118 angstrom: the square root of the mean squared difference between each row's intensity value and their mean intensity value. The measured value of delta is 2.6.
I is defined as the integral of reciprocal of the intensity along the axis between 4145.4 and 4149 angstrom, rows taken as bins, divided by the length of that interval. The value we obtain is 0.052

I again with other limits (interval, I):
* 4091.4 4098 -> 0.058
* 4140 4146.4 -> 0.064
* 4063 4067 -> 0.066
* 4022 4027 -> 0.059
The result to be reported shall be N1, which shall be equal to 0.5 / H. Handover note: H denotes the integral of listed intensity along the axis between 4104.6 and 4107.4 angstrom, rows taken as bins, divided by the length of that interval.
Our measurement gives 0.0279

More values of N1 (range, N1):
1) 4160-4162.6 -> 0.0285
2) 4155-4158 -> 0.0264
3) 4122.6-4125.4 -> 0.0281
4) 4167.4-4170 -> 0.0264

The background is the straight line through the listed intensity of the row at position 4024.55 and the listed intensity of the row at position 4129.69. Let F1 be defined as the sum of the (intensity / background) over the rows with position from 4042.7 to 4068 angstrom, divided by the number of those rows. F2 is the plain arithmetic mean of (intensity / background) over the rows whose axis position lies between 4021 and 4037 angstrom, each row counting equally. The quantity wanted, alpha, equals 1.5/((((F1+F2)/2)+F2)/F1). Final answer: 0.711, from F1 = 1.00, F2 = 1.074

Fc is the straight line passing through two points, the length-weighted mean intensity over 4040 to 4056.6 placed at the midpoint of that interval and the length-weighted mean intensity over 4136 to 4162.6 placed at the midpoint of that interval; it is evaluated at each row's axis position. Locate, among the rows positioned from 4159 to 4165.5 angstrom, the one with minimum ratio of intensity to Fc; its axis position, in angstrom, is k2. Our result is 4162.14 angstrom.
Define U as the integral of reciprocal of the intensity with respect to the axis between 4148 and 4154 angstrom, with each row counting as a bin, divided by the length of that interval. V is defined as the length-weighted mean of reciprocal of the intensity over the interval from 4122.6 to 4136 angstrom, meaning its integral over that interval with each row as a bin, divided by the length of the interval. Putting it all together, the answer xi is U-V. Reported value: 0.003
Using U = 0.060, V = 0.058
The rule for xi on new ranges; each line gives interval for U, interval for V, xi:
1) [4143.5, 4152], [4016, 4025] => 0.001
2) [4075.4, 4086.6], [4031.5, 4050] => -0.004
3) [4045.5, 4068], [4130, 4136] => 0.005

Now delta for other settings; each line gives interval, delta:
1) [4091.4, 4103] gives 2.4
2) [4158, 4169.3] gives 2.1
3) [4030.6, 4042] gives 3.0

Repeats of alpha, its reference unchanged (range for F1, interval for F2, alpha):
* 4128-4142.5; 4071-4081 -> 0.754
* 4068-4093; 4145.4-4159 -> 0.777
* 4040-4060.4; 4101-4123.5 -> 0.767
